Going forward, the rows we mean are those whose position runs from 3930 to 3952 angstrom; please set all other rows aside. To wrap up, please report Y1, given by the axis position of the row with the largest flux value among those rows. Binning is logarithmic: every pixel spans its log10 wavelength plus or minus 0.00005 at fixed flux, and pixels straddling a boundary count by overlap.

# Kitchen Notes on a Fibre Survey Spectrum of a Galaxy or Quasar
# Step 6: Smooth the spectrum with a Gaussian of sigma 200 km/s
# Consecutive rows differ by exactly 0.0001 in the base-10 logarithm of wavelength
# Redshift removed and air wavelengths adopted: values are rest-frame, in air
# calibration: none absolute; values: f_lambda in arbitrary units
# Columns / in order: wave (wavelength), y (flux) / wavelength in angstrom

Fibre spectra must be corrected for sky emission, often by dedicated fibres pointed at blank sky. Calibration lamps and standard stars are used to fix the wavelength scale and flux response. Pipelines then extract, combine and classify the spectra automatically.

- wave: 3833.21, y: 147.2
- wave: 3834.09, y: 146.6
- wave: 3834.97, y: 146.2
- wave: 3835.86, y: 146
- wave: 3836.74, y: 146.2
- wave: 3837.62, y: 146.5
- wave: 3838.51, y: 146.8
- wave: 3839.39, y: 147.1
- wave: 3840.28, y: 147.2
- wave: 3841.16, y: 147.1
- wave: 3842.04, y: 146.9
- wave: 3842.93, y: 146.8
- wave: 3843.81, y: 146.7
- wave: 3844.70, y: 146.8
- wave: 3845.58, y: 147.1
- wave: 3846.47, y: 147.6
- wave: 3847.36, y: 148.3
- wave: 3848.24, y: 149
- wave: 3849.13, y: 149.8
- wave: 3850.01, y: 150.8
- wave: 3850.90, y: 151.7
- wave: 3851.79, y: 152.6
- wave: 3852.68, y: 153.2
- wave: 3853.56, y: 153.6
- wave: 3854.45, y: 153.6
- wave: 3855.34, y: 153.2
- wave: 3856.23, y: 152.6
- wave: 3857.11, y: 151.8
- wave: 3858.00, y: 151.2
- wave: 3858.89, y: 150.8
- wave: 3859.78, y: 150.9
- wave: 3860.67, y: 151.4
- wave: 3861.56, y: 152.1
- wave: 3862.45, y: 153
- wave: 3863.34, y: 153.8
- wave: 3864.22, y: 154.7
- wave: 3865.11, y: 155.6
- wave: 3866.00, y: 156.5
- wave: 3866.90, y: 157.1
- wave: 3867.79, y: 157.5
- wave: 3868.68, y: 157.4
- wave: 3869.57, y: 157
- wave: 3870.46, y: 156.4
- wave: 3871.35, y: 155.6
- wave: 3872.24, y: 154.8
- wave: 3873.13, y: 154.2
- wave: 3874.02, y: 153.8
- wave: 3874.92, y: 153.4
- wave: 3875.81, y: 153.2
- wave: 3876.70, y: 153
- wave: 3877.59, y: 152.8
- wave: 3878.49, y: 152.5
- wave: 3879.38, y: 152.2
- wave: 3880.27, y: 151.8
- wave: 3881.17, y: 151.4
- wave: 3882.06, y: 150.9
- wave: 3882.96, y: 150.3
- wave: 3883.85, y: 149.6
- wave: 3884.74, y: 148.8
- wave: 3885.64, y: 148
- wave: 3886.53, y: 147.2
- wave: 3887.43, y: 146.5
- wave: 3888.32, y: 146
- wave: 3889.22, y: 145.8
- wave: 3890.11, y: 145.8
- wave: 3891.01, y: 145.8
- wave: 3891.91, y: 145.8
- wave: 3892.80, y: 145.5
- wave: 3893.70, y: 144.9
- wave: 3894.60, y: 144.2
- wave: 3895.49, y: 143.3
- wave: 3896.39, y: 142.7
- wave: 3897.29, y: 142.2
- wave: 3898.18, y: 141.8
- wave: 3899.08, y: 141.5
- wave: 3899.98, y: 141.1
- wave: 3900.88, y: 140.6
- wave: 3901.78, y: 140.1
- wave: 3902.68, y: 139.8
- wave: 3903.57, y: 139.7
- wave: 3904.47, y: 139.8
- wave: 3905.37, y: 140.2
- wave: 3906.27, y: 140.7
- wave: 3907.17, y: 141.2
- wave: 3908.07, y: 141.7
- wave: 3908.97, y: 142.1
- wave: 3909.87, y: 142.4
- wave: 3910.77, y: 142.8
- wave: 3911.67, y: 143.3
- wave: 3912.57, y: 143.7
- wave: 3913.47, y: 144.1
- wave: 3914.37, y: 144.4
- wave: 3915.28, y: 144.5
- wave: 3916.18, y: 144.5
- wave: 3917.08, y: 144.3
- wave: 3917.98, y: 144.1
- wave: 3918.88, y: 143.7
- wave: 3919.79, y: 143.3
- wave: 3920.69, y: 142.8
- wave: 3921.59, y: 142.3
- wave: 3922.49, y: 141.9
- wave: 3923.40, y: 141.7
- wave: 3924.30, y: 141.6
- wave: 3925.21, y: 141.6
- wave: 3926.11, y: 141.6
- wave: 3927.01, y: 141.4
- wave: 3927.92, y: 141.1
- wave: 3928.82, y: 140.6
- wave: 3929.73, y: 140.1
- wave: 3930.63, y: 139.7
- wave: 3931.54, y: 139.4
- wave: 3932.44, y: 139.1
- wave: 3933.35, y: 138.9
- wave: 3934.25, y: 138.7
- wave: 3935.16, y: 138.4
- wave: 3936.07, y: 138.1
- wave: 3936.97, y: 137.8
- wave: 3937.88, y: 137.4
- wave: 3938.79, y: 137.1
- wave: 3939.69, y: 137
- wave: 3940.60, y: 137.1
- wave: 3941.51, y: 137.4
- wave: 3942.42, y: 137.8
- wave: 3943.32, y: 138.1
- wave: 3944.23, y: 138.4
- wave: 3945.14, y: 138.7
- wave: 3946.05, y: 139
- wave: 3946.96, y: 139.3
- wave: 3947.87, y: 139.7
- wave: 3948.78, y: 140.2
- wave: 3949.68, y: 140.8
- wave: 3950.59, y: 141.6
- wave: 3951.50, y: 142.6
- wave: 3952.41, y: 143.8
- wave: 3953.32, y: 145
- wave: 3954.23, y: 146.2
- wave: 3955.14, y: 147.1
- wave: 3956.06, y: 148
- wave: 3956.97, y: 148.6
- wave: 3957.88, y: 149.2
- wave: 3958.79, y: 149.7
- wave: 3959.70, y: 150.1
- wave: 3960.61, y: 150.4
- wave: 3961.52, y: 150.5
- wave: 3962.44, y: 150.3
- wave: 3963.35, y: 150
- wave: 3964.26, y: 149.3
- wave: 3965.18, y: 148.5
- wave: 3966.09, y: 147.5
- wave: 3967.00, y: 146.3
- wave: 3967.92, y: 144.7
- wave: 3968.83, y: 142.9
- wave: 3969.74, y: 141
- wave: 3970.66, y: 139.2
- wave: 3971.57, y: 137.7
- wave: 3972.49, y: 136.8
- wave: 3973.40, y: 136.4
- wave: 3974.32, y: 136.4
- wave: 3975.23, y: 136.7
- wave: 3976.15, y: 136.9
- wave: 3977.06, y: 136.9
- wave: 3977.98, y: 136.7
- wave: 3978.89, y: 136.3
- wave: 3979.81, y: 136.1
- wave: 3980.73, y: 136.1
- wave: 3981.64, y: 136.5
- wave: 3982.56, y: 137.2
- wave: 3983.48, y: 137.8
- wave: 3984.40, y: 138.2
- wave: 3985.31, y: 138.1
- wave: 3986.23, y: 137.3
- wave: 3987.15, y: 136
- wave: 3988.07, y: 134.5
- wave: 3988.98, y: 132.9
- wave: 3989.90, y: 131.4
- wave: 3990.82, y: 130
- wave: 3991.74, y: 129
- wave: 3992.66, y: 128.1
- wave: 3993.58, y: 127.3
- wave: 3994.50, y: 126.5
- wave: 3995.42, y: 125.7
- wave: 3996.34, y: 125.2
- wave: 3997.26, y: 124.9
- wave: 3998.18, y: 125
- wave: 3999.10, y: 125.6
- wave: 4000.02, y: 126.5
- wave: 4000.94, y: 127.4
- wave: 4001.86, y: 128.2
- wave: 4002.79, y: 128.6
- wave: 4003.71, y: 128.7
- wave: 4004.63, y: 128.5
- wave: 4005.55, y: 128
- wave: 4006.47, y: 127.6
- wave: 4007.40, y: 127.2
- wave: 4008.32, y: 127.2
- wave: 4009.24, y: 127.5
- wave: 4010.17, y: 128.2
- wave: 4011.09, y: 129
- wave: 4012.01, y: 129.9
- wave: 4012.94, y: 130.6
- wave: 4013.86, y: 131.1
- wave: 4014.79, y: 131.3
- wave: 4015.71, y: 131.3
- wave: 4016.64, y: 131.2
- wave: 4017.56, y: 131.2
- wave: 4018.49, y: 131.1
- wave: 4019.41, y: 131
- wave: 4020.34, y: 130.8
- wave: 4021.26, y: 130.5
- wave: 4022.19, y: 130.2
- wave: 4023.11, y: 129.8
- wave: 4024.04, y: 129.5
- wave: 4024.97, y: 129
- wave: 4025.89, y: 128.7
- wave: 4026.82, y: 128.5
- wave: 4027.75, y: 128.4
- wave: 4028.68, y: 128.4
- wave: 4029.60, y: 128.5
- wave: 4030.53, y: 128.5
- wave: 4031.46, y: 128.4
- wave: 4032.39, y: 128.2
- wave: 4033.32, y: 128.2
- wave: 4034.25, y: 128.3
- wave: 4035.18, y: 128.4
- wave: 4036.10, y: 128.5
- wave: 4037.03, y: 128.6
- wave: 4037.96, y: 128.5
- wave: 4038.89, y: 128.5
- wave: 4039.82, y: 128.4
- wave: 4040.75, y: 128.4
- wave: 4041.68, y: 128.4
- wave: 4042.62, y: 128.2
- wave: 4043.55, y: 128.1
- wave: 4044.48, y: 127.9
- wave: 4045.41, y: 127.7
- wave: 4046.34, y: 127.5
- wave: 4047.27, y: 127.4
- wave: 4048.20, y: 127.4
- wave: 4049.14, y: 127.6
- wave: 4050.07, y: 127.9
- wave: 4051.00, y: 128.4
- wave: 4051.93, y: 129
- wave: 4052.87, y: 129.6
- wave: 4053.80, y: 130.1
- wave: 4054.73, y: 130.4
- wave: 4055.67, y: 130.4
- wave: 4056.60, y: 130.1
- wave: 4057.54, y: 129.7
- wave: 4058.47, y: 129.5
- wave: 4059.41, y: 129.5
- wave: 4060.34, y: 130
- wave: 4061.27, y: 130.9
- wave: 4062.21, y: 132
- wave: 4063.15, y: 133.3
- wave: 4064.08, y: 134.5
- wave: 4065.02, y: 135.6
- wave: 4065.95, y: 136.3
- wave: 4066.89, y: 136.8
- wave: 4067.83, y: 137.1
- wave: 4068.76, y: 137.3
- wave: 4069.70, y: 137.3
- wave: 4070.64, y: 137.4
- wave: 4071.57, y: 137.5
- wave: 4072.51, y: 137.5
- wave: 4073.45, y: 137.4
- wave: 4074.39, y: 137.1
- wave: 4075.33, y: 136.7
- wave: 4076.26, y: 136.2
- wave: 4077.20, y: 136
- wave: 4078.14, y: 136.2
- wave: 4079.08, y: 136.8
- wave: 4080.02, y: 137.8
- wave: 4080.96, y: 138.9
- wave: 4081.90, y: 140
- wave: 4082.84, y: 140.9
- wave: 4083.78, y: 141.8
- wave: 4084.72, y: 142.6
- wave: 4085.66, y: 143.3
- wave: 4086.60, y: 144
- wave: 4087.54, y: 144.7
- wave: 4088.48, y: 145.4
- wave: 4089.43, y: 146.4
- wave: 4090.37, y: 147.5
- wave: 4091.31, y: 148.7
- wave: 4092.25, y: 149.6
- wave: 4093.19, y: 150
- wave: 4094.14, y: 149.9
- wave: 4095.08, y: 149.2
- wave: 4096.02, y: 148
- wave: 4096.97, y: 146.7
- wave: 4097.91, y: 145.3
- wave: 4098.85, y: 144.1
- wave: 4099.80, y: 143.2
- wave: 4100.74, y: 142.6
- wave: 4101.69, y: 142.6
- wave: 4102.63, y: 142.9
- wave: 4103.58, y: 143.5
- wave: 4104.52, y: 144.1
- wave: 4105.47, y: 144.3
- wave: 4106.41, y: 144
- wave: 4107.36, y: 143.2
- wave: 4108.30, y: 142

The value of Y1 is 3951.50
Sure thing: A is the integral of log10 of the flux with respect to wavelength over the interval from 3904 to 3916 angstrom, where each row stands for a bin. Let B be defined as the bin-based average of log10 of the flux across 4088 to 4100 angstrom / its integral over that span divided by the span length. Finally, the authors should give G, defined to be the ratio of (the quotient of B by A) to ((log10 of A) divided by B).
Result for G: 0.1288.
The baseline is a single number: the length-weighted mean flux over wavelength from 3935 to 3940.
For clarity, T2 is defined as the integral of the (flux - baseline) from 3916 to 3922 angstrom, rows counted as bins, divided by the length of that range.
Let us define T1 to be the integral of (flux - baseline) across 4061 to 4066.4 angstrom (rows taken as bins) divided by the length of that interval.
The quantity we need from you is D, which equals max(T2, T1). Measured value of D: 6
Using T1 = -4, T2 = 6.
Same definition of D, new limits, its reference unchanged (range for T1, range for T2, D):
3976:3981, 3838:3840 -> 9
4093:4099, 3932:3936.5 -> 10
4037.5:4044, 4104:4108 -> 6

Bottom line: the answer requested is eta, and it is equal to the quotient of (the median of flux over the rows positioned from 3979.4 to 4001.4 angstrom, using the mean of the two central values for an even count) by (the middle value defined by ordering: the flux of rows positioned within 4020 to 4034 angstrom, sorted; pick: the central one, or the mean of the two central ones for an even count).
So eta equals 1.02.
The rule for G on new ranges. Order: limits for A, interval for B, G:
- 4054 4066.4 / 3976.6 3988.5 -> 0.1222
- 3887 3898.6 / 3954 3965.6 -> 0.1345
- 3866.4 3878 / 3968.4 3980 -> 0.1282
